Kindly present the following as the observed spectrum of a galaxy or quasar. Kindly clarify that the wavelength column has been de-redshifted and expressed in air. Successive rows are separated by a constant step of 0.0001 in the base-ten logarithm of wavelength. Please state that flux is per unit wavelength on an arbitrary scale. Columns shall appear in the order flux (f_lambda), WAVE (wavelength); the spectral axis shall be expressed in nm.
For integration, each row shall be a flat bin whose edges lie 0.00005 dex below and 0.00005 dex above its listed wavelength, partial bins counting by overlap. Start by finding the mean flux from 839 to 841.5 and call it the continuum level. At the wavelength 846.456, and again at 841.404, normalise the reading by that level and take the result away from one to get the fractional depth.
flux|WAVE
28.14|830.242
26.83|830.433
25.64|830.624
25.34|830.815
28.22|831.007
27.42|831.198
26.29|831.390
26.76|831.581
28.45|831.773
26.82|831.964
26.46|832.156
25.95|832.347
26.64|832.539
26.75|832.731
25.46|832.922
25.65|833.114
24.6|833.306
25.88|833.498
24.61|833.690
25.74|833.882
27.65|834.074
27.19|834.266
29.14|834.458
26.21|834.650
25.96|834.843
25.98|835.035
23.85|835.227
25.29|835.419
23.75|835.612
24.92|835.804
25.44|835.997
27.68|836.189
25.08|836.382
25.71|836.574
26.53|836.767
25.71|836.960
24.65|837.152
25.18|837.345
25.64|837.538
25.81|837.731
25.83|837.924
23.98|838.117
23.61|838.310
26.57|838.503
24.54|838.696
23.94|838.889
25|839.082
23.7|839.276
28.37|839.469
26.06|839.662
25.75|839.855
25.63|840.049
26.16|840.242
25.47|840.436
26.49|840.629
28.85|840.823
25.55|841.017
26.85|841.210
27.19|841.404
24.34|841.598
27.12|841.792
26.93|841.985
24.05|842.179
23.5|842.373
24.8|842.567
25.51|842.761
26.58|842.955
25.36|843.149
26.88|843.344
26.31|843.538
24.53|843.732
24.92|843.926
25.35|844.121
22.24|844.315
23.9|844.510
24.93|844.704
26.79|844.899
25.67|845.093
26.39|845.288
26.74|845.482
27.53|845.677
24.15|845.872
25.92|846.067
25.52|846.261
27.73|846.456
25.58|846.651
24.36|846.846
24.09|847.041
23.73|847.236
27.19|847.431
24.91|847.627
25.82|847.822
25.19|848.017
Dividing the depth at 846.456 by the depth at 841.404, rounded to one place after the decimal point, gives 1.6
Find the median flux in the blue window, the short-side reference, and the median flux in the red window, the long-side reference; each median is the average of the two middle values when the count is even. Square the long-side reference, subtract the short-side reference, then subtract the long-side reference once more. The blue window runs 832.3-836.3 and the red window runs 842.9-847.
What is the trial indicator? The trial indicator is 603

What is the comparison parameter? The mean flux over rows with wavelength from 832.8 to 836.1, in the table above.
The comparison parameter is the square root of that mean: 5.07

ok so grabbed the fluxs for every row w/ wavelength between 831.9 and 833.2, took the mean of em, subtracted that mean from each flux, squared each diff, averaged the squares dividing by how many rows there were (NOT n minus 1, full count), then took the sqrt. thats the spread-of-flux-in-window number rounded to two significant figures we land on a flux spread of 0.51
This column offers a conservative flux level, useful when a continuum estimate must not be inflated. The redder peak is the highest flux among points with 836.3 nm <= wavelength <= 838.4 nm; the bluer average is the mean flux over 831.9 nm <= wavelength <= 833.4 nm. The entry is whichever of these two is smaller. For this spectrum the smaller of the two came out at 26.0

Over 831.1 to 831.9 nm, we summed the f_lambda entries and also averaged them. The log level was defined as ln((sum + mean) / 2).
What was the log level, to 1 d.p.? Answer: 4.2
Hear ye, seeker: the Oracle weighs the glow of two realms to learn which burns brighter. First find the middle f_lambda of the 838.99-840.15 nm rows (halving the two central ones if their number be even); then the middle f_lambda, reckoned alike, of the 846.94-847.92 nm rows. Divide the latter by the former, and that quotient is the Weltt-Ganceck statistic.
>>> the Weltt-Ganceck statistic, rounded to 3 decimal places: 0.970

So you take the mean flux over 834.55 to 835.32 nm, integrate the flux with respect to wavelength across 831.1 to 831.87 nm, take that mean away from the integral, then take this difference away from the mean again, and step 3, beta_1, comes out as 30.1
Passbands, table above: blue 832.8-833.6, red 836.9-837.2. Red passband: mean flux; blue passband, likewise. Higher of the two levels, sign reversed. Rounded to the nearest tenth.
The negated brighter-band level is -25.4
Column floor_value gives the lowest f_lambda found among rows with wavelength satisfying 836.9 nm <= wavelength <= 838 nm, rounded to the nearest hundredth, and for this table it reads 24.65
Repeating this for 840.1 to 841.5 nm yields 25.47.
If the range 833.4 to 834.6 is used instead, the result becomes 24.61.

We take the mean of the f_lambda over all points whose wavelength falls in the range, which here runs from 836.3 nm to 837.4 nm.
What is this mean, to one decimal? 25.5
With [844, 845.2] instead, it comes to 24.8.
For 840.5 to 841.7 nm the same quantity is 26.5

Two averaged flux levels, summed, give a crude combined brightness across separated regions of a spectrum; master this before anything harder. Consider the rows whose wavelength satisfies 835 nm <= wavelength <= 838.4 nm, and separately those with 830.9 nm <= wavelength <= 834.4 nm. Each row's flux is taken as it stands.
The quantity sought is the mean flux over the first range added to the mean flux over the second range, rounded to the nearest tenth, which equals 51.7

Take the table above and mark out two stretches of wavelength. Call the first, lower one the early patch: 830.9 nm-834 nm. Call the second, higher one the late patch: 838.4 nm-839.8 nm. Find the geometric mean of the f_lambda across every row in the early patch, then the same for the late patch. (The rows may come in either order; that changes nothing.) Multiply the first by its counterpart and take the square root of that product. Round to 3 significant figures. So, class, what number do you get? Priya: 25.9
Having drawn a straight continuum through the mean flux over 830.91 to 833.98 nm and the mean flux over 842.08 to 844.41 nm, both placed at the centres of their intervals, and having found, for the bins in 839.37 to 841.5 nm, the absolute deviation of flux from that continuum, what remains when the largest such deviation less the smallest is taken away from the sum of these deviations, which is 10.0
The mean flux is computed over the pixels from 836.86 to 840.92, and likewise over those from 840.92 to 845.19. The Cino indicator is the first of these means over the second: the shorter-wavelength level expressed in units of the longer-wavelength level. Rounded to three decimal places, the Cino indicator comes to 1.006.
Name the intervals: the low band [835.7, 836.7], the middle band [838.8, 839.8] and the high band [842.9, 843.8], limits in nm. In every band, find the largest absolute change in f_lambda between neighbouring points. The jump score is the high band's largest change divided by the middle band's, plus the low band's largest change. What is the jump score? 3.0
